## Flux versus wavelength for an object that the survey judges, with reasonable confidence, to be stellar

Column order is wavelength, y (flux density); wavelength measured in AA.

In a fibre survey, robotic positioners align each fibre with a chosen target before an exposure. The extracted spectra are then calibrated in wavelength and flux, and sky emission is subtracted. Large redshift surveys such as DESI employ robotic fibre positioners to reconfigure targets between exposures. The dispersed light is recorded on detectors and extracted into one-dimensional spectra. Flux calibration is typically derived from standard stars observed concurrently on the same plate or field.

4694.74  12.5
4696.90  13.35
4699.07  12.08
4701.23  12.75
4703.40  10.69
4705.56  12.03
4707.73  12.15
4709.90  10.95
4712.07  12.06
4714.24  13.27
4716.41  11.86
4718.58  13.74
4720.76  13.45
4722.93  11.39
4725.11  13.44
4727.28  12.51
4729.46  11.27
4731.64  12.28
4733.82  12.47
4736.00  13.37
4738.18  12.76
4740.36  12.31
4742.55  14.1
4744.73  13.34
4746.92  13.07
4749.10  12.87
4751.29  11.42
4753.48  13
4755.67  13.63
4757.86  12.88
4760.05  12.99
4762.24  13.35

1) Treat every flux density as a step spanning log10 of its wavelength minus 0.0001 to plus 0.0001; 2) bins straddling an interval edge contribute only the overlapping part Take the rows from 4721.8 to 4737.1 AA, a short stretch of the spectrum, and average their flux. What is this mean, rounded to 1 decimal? 12.4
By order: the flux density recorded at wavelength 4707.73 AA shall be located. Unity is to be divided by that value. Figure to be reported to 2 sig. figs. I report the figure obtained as 0.082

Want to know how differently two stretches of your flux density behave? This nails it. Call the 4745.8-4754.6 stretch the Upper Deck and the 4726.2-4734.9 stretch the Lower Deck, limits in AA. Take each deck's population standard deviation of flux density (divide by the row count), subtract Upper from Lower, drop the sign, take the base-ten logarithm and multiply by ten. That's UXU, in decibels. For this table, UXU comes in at -7.6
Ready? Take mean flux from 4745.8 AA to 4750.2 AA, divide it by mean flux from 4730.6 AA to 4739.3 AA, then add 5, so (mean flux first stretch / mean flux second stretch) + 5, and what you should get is 6.02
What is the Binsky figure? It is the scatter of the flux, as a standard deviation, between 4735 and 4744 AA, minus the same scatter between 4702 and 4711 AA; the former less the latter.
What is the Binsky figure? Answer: 0.03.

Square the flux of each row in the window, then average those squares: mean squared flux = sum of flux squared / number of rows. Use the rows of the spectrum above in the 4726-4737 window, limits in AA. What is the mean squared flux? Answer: 154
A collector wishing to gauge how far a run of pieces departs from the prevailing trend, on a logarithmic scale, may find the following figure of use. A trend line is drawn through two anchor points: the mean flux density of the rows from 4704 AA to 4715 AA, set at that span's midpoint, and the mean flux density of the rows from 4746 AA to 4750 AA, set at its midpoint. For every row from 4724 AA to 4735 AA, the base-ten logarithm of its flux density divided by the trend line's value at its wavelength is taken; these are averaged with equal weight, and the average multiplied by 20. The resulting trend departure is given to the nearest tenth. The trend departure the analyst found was -0.1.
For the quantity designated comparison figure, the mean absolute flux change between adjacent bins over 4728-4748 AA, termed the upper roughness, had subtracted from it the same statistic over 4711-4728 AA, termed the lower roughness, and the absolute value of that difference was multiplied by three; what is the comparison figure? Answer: 2.0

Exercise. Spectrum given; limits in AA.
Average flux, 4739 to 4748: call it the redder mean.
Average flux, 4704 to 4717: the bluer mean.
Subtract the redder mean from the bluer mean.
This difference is -1.2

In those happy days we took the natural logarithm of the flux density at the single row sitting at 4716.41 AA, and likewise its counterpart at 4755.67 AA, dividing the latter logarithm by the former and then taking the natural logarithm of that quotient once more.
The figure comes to 0.055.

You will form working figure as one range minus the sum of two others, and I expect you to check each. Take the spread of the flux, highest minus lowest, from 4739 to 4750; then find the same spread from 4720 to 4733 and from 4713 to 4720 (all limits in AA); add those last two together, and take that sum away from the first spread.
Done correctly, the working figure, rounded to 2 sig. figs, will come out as -2.3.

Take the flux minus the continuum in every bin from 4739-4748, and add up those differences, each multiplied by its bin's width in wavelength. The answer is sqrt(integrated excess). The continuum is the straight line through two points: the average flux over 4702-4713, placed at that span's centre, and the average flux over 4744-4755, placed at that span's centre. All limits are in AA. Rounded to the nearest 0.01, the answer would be 2.33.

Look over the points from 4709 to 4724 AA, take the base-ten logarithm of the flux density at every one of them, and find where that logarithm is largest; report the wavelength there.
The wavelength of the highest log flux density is 4718.58 AA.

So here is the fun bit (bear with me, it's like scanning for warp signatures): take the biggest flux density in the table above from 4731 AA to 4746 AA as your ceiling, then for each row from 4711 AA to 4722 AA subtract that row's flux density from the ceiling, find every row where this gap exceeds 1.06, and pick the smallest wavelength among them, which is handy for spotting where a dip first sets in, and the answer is 4712.07 AA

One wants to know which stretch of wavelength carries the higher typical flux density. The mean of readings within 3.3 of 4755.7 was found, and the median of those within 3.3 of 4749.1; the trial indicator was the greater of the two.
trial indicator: 13.2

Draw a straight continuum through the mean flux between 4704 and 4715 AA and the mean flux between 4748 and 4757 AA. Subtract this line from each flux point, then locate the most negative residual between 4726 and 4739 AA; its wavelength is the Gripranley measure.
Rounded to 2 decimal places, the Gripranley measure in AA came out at 4729.46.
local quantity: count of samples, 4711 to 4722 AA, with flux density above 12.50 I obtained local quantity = 3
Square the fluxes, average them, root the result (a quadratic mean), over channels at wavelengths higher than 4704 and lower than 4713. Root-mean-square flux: 11.8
